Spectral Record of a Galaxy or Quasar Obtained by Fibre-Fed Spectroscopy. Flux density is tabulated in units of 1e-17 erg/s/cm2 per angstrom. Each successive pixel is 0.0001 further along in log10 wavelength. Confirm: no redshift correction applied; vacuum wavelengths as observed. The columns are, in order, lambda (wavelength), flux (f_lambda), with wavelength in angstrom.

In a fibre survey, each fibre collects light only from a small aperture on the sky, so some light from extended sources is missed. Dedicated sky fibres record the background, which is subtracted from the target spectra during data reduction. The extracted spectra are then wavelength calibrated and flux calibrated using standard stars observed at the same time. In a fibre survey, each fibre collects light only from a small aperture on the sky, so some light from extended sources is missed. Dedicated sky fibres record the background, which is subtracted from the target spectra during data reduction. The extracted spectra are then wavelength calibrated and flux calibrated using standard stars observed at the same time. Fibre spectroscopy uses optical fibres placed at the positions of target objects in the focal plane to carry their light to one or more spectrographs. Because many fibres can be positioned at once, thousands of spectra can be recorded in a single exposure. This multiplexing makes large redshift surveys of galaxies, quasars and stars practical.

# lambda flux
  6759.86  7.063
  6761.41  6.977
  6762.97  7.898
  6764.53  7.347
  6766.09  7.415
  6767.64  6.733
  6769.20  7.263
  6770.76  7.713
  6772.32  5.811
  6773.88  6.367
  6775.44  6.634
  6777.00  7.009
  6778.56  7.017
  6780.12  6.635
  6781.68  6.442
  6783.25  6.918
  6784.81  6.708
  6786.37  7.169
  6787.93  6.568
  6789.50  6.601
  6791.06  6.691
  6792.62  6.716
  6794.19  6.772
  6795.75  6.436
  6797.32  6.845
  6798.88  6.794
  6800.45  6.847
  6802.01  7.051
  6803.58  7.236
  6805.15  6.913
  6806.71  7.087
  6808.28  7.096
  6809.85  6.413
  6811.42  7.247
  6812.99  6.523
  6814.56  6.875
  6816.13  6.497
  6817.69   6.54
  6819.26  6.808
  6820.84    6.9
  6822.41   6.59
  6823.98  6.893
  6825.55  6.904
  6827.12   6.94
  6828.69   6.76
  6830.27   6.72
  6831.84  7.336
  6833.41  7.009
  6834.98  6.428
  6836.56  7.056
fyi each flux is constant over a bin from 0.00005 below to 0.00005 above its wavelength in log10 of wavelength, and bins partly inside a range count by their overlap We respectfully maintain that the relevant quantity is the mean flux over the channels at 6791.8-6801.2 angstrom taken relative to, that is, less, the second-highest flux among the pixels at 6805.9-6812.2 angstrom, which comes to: -0.36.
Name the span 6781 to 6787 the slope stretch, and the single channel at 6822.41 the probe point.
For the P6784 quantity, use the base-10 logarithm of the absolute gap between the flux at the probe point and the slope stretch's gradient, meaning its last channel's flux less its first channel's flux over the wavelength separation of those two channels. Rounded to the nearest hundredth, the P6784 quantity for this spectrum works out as 0.81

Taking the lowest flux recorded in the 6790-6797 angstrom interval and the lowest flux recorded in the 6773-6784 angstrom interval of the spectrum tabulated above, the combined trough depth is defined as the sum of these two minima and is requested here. 12.8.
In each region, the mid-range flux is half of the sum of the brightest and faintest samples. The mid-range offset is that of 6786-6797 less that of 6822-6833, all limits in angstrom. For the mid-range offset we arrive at -0.16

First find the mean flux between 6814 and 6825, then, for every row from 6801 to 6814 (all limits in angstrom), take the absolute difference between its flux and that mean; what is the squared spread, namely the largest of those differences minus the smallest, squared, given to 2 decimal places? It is 0.11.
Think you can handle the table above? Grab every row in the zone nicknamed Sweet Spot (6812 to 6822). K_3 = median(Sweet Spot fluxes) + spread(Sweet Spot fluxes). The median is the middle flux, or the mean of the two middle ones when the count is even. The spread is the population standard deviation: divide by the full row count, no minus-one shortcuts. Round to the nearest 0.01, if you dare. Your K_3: 6.85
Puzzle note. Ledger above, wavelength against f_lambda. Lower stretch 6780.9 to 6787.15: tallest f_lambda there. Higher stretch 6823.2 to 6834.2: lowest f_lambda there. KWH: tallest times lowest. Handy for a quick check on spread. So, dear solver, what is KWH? 48.2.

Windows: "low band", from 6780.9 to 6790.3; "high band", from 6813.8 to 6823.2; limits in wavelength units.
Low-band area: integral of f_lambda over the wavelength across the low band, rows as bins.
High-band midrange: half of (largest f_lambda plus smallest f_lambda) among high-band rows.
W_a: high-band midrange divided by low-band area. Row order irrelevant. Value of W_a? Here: 0.106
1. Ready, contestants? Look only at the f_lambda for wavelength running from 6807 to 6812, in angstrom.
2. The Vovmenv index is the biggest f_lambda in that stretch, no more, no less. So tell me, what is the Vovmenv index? 7.247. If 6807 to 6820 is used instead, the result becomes 7.247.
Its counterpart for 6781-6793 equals 7.169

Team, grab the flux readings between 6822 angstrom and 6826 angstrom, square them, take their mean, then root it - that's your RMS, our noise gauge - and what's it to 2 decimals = 6.80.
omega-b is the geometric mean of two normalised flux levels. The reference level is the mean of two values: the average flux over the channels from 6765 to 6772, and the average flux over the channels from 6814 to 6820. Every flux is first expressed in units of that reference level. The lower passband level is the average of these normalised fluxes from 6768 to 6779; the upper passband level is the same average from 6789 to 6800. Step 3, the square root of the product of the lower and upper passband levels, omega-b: 0.97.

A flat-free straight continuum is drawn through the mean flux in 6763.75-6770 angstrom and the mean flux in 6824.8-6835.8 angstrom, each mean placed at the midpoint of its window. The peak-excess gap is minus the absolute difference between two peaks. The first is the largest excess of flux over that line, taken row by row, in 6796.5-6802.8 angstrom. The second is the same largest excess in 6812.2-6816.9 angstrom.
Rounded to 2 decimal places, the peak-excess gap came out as -0.11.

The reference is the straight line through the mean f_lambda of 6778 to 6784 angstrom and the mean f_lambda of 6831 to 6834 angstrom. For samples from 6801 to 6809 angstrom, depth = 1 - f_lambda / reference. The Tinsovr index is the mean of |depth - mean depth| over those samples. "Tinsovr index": 0.010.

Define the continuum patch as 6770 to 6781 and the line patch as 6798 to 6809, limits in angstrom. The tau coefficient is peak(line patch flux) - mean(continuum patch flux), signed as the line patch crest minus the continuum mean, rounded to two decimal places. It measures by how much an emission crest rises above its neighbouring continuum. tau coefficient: 0.50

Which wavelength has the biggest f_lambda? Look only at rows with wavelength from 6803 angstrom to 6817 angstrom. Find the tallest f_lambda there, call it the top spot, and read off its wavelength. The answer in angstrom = 6811.42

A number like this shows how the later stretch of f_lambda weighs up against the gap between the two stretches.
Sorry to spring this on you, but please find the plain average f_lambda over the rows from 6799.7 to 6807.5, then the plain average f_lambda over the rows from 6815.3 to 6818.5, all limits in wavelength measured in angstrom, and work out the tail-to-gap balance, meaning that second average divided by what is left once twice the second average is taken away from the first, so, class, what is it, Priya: -1.08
